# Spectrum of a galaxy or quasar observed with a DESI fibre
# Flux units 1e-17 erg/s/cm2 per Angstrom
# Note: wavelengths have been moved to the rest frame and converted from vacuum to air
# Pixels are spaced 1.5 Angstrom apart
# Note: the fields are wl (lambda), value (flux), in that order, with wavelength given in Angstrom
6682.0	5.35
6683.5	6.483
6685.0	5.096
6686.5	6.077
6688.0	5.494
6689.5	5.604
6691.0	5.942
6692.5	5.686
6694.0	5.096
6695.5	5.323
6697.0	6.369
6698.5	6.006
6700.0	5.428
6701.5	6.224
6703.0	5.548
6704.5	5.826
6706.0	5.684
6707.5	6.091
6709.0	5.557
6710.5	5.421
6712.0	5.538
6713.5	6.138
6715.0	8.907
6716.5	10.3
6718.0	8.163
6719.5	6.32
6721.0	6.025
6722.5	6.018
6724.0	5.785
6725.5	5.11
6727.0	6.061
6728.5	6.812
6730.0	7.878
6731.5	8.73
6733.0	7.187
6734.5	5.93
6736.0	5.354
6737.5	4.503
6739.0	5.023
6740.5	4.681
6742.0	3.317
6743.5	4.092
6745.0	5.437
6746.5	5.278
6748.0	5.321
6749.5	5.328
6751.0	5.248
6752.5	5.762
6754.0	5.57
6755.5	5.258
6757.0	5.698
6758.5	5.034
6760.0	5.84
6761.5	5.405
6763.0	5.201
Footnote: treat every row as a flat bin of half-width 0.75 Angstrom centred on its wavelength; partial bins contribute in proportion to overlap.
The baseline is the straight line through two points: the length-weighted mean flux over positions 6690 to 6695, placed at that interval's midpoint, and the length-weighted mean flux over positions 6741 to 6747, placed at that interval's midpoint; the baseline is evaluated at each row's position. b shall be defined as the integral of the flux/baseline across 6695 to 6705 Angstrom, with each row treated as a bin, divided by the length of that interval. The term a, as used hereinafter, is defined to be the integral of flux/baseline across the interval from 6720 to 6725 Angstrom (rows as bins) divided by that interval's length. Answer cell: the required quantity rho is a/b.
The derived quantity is 1.11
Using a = 1.20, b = 1.08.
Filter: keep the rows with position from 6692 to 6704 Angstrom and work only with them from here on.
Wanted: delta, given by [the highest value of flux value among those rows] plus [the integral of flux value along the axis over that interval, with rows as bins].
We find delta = 75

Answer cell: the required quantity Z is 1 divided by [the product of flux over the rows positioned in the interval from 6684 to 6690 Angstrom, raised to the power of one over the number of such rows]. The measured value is 0.180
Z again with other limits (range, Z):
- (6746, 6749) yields 0.189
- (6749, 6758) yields 0.183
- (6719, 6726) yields 0.171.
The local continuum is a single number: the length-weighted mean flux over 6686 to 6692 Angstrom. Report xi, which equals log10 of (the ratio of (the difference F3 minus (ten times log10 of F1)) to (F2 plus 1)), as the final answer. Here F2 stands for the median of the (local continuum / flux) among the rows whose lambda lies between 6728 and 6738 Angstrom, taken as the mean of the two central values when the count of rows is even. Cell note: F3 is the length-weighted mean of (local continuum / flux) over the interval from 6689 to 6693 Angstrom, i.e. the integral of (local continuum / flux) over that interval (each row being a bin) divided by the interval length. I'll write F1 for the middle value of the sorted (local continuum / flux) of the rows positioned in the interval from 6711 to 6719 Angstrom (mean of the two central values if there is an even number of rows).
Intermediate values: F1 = 0.71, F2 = 0.85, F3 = 1.002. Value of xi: 0.13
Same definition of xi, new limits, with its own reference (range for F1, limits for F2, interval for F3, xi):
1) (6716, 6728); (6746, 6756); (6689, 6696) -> -0.22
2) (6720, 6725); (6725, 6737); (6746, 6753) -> -0.18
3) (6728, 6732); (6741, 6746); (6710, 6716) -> -0.03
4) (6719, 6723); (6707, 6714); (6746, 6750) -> -0.20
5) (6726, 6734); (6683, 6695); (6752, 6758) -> 0.00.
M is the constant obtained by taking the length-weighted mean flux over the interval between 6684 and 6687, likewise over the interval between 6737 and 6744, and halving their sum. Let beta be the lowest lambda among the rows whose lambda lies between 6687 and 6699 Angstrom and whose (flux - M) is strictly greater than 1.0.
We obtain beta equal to 6697.0 Angstrom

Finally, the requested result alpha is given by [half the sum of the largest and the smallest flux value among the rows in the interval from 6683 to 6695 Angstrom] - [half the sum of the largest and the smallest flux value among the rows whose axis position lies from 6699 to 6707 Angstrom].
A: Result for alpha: -0.04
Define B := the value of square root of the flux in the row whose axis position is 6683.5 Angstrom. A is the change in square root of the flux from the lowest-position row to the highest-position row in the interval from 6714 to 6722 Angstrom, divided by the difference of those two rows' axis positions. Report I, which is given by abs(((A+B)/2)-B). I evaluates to 1.32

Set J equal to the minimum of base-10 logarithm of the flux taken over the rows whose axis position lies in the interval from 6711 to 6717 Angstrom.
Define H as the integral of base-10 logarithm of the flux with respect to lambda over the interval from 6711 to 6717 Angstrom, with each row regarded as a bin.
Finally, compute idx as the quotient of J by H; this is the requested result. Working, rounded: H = 5.17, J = 0.74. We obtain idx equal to 0.144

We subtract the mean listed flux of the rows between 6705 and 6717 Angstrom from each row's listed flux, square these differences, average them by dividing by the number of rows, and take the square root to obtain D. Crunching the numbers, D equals 1.73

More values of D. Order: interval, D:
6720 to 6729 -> 0.50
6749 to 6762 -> 0.26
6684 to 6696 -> 0.34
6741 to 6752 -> 0.76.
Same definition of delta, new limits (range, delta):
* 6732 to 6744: 68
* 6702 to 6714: 75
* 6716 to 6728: 90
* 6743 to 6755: 69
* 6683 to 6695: 74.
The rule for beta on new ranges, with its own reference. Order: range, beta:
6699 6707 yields 6701.5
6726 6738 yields 6727.0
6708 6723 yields 6713.5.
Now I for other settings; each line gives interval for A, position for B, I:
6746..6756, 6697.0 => 1.26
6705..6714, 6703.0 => 1.17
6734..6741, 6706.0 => 1.21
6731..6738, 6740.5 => 1.15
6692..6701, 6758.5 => 1.13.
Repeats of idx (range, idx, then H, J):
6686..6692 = 0.162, 4.56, 0.74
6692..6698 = 0.157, 4.49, 0.71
